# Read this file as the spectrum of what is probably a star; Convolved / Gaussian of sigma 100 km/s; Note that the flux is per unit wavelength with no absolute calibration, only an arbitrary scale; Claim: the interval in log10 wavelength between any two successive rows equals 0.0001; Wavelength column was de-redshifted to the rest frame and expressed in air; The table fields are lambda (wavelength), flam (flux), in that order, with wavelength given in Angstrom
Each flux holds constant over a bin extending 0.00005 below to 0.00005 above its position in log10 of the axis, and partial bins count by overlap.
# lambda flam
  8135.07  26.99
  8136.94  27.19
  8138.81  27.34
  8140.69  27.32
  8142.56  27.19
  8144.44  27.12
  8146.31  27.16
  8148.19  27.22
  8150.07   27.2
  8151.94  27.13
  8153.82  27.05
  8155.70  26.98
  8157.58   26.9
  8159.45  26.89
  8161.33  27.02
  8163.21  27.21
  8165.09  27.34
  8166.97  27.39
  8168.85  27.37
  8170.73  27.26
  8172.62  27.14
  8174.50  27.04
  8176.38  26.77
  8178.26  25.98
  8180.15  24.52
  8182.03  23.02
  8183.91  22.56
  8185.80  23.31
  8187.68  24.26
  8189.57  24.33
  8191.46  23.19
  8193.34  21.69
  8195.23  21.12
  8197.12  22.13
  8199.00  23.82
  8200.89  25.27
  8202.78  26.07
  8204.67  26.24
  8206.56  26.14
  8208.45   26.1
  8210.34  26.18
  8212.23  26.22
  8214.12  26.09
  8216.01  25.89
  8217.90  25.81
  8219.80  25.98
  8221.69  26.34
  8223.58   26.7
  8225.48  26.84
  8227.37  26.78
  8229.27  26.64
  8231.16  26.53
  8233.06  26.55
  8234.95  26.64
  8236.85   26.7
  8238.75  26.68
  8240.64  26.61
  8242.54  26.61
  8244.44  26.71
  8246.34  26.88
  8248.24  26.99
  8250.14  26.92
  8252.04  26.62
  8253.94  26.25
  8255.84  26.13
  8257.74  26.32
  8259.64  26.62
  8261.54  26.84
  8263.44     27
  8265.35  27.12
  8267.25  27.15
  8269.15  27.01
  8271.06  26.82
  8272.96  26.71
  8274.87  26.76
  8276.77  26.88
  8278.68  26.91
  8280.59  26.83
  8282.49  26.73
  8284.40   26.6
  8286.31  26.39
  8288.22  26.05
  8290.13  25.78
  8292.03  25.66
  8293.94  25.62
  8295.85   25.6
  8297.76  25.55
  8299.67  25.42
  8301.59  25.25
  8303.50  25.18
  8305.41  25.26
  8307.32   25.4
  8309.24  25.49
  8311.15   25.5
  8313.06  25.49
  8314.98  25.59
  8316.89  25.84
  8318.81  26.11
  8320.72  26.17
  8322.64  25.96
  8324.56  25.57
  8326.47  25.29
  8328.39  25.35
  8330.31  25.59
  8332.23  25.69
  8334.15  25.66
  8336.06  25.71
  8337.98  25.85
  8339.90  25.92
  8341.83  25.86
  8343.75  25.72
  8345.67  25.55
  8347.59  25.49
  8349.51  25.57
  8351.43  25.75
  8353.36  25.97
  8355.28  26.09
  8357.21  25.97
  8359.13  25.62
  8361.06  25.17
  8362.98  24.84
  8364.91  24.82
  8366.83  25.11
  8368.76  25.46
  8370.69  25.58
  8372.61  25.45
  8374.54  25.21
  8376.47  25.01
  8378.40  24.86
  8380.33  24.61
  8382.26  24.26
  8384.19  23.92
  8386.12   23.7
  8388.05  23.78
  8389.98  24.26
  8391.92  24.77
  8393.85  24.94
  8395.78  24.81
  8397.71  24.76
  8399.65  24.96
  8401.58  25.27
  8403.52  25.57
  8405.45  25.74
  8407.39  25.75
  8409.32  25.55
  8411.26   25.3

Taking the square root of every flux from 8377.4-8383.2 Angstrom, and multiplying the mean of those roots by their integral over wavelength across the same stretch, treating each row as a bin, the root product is 142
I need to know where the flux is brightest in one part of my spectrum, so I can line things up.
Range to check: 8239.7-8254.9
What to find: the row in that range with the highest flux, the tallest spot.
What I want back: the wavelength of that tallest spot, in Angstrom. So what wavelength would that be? 8248.24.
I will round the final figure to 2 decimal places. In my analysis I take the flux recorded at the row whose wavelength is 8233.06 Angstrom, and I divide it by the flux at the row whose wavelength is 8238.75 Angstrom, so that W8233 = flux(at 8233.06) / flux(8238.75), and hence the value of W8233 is 1.00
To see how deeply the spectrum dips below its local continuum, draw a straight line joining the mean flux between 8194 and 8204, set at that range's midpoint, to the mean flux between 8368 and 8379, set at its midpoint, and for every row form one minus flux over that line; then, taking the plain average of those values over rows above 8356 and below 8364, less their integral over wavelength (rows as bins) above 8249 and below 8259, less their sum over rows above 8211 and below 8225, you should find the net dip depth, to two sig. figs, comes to 1.6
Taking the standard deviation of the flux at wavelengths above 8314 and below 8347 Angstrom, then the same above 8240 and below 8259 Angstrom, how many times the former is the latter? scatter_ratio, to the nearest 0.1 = 1.2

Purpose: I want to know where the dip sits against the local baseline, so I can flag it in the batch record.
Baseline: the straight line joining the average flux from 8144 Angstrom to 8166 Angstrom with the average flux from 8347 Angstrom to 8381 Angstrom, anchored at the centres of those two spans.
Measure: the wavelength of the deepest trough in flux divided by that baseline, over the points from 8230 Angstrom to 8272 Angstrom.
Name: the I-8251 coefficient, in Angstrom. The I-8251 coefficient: 8255.84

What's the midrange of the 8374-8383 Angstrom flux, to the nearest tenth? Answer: 24.7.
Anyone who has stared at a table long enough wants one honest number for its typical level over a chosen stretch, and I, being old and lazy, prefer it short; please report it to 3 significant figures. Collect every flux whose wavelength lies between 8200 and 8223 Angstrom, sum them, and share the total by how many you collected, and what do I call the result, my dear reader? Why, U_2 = 26.0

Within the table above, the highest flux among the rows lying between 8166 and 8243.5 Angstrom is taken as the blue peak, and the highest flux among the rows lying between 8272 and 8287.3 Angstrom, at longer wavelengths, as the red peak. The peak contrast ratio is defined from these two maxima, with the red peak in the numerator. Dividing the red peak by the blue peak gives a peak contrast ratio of 0.98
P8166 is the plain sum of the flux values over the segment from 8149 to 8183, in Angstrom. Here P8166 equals 480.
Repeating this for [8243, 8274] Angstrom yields 428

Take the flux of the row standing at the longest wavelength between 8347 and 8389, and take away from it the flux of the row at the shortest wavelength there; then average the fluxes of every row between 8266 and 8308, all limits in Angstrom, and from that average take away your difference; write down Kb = 27.9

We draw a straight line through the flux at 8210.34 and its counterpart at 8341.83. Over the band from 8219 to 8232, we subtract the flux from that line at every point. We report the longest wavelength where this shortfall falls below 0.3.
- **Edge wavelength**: 8231.16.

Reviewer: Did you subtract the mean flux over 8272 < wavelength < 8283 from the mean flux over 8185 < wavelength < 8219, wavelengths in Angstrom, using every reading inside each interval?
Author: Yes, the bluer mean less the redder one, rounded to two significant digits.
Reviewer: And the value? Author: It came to -2.1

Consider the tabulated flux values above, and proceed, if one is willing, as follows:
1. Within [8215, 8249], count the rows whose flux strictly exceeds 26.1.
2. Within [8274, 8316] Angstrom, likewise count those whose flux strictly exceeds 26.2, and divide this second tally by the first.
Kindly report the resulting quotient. 0.5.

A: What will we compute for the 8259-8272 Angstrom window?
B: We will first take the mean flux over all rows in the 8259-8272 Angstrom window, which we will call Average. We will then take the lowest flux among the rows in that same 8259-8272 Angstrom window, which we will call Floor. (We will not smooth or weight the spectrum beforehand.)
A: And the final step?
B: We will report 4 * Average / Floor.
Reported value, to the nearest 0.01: 4.05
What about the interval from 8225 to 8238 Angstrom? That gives 4.02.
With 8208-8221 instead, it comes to 4.04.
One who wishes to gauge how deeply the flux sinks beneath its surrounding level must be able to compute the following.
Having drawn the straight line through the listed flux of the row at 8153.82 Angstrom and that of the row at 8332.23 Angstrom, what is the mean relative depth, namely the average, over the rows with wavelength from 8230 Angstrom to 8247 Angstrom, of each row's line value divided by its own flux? 0.99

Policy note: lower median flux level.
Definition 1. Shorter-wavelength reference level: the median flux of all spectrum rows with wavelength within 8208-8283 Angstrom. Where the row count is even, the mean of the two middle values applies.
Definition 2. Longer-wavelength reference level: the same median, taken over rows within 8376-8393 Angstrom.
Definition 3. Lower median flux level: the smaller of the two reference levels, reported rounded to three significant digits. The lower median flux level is 24.3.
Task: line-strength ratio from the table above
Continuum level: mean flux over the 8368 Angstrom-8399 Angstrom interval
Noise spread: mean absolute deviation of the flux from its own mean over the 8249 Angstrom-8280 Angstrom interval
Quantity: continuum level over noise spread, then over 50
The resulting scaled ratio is 2.1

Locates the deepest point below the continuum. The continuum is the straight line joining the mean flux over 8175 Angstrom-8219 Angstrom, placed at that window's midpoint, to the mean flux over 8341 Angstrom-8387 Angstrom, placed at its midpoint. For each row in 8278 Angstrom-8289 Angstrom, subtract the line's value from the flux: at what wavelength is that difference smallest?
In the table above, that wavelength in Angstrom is 8288.22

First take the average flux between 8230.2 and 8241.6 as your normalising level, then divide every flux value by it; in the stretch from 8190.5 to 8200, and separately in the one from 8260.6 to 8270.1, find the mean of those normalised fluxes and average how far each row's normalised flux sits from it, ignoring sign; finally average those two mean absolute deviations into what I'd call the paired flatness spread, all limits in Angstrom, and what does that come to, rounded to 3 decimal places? 0.018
